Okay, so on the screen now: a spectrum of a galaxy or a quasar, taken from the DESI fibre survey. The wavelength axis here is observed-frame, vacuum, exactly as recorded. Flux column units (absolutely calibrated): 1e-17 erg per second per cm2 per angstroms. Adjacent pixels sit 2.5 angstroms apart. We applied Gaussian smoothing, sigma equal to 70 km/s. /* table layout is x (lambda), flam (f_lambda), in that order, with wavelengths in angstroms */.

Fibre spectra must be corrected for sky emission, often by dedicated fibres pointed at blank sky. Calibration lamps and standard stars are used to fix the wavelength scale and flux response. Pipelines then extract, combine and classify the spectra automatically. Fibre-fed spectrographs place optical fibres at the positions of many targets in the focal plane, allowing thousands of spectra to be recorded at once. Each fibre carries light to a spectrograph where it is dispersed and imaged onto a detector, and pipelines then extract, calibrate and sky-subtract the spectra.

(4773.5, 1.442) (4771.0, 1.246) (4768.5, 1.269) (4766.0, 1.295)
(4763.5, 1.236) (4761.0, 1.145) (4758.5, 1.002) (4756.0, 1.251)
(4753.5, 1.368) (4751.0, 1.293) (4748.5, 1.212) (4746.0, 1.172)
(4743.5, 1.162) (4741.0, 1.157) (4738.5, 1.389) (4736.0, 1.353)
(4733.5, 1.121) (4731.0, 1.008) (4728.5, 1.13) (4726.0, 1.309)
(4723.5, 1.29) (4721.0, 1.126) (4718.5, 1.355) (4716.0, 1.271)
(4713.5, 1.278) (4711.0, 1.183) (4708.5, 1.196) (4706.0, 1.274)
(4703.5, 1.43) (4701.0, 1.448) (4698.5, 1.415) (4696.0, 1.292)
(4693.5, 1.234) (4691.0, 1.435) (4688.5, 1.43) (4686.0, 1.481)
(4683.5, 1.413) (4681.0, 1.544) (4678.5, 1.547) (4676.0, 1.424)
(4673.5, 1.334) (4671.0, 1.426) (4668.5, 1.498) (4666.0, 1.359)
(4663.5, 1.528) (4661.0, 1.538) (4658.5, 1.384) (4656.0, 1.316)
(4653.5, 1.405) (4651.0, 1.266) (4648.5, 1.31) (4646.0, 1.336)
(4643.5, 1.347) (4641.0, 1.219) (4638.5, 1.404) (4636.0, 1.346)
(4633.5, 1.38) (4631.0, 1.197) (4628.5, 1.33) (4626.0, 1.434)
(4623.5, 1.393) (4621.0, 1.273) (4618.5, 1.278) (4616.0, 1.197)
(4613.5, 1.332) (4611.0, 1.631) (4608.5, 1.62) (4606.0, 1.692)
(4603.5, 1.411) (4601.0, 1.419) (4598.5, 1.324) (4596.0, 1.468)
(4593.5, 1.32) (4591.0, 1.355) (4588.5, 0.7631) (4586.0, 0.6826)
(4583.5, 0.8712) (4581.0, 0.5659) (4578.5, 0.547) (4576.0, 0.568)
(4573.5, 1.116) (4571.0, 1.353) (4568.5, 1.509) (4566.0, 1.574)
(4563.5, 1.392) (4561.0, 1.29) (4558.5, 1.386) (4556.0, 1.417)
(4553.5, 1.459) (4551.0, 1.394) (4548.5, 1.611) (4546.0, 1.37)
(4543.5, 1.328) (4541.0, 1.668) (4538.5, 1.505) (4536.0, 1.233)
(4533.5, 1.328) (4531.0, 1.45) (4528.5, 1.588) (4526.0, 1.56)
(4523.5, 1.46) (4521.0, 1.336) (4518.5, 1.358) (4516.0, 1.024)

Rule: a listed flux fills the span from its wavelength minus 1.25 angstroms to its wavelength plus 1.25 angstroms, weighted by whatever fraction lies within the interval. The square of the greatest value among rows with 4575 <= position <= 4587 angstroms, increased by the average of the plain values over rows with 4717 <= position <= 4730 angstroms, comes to 2.0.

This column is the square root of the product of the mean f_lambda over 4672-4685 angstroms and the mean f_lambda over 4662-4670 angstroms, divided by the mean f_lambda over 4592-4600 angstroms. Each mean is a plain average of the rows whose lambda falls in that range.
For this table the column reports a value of 1.06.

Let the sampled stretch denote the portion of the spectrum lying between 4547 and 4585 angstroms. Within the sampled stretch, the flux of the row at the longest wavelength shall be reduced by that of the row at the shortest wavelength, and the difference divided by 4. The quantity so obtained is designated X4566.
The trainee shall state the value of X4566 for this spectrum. -0.18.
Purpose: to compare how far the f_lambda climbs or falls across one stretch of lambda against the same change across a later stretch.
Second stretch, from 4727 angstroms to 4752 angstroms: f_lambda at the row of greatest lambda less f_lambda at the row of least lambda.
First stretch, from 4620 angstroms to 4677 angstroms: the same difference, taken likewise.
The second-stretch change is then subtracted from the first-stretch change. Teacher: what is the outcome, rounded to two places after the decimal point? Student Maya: -0.01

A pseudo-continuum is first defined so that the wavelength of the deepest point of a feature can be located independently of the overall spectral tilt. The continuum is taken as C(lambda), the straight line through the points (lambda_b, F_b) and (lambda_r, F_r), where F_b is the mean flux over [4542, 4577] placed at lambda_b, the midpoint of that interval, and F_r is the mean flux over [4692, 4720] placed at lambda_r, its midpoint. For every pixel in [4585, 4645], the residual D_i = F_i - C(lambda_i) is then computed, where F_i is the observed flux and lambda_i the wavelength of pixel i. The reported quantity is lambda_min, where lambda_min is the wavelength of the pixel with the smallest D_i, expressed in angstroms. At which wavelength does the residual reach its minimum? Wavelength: 4586.0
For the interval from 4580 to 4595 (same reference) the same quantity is 4581.0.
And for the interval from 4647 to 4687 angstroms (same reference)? 4651.0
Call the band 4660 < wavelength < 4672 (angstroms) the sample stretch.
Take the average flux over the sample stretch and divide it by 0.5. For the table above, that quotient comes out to 2.94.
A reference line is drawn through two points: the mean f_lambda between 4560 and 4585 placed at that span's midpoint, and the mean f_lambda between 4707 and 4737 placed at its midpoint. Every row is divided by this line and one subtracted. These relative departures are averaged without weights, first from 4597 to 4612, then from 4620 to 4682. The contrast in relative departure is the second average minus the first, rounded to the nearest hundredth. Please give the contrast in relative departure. -0.17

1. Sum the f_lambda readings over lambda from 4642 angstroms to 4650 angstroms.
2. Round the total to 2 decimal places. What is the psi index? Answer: 3.99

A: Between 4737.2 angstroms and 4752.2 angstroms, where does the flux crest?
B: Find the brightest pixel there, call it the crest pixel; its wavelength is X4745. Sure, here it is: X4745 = 4738.5 angstroms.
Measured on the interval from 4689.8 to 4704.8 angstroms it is 4701.0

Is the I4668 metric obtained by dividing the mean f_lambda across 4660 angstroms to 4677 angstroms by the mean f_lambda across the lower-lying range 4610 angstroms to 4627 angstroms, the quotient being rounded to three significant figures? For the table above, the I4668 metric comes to 1.06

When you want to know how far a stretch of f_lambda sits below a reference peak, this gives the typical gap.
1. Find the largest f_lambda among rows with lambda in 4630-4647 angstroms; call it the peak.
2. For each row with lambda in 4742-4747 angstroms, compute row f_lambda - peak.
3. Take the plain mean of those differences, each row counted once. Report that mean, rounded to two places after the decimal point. -0.24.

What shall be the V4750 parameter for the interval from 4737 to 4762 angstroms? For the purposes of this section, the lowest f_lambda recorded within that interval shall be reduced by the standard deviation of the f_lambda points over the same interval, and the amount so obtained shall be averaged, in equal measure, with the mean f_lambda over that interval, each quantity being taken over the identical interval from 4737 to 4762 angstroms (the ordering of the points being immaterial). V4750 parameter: 1.05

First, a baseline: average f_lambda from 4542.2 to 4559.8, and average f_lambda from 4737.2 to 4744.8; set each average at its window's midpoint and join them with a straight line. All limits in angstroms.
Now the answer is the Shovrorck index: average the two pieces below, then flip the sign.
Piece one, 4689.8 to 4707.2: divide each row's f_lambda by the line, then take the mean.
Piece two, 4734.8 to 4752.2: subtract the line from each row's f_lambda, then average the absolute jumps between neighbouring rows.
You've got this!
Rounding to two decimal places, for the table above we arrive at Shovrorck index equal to -0.57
